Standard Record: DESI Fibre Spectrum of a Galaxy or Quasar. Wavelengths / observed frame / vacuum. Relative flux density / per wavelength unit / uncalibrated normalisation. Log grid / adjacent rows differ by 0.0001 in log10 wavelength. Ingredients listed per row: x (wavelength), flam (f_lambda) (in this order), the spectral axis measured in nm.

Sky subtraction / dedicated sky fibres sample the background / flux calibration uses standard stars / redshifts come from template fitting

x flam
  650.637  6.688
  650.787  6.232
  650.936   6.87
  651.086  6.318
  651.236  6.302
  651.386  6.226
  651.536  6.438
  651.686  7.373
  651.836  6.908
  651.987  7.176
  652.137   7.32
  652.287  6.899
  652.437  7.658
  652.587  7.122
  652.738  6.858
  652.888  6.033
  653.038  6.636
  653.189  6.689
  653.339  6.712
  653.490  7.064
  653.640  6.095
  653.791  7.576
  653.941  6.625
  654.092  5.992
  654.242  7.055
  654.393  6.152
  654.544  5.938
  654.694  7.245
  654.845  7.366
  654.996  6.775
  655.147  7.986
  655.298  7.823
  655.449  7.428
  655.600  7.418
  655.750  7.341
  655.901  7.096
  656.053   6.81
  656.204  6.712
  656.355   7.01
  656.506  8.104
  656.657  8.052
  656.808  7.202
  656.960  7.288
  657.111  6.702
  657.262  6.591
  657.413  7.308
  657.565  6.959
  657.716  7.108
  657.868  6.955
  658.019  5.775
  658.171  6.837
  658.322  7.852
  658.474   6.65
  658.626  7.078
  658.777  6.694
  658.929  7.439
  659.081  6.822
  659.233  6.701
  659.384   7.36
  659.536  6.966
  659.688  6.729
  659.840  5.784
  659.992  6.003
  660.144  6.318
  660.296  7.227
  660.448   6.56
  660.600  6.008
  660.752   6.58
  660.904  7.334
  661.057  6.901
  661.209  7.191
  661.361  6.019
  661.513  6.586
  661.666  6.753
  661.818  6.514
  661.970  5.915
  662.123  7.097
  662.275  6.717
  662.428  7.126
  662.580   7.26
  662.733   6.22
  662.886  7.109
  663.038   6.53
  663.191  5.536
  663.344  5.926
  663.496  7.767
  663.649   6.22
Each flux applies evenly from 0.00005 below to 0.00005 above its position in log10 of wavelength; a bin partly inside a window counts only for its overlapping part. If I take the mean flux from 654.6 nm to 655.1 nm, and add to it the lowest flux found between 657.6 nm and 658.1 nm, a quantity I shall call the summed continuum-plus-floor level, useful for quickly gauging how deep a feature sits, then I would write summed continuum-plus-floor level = 12.9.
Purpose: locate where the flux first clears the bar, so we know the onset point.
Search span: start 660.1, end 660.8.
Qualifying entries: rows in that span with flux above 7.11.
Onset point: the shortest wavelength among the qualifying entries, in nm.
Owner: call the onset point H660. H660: 660.296 nm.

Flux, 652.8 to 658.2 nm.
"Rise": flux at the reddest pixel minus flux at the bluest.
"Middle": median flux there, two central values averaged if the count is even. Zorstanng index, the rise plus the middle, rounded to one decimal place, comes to 7.8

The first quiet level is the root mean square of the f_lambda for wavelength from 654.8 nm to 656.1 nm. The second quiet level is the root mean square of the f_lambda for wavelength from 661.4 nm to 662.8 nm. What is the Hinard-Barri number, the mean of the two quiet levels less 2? 5.02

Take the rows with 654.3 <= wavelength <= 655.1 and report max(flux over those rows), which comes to 7.366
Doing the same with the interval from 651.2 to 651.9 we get 7.373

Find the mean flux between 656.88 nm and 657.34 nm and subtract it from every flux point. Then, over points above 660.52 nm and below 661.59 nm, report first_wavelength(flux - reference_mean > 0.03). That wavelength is 660.904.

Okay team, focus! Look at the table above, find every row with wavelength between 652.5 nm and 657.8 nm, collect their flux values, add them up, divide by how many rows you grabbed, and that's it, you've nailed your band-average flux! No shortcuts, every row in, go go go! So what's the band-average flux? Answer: 7.00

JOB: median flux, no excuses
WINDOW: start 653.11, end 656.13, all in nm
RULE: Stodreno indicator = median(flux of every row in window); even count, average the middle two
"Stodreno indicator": 7.06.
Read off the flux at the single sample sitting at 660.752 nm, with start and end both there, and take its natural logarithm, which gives 1.88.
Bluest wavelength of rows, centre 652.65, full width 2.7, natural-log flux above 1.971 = 651.686 nm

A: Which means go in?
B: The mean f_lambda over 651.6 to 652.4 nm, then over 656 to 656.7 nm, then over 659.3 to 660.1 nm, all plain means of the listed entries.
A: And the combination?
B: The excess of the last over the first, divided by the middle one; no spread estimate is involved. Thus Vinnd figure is -0.08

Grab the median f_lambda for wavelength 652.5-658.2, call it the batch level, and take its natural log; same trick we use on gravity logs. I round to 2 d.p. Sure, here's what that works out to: 1.94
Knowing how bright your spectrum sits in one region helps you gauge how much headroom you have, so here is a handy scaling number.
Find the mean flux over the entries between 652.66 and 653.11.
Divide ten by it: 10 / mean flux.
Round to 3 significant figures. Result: 1.54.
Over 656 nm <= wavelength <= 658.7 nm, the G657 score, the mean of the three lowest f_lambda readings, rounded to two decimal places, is 6.34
